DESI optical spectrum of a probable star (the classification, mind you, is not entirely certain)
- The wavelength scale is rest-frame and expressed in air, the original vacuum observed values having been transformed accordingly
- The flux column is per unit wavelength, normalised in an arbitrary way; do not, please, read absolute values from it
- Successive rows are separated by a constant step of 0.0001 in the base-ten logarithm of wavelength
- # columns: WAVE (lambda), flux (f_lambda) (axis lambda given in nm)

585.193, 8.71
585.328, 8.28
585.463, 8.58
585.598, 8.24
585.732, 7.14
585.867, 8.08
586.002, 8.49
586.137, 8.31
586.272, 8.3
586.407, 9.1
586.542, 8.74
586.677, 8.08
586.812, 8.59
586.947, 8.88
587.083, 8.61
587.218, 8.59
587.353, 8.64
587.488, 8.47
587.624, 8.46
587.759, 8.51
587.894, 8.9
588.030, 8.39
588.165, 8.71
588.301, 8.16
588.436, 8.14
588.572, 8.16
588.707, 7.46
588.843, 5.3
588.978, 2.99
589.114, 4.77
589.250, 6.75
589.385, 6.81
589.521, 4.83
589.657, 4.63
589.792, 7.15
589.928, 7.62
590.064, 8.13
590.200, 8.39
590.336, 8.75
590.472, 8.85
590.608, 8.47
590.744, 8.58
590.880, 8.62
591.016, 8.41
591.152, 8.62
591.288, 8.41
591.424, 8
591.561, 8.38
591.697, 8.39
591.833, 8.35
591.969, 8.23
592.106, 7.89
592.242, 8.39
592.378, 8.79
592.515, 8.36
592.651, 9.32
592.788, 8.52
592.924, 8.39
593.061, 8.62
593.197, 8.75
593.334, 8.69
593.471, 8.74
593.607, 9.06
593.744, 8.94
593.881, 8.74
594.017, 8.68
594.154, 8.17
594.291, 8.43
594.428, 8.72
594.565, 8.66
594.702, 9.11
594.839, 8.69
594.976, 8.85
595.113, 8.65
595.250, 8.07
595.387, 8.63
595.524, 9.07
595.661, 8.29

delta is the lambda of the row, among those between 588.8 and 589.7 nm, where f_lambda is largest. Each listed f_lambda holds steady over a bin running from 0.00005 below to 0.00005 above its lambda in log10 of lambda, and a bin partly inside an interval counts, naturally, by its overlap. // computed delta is 589.385 nm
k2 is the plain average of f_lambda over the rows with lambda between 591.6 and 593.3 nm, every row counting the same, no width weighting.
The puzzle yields 8.50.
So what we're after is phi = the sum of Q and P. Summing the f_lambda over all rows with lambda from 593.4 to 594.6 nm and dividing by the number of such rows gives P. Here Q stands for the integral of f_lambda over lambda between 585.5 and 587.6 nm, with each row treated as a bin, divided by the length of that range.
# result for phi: 17.1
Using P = 8.68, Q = 8.42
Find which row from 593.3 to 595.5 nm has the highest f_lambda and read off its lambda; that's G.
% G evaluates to 594.702 nm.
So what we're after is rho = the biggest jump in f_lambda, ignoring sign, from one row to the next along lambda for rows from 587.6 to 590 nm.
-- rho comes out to 2.5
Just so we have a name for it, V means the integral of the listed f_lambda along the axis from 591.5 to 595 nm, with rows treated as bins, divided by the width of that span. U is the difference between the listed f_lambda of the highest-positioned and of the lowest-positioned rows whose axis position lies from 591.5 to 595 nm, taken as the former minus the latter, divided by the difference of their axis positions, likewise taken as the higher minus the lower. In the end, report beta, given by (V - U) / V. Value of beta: 0.98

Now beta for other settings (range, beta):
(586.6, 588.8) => 1.04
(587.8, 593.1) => 1.01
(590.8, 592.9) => 1.01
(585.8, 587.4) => 0.96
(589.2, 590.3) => 0.75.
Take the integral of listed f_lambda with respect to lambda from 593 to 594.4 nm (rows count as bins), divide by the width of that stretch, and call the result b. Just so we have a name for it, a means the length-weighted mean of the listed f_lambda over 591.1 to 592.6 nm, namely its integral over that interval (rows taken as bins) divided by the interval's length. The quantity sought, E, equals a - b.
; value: -0.33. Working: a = 8.36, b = 8.68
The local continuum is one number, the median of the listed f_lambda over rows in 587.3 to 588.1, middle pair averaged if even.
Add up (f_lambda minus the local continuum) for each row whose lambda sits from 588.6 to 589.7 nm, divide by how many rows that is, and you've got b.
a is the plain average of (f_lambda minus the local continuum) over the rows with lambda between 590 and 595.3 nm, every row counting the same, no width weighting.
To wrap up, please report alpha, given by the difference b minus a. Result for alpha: -3.1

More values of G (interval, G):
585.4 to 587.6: 586.407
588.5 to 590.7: 590.472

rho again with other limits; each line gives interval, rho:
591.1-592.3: 0.5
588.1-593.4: 2.5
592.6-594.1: 0.8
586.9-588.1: 0.5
